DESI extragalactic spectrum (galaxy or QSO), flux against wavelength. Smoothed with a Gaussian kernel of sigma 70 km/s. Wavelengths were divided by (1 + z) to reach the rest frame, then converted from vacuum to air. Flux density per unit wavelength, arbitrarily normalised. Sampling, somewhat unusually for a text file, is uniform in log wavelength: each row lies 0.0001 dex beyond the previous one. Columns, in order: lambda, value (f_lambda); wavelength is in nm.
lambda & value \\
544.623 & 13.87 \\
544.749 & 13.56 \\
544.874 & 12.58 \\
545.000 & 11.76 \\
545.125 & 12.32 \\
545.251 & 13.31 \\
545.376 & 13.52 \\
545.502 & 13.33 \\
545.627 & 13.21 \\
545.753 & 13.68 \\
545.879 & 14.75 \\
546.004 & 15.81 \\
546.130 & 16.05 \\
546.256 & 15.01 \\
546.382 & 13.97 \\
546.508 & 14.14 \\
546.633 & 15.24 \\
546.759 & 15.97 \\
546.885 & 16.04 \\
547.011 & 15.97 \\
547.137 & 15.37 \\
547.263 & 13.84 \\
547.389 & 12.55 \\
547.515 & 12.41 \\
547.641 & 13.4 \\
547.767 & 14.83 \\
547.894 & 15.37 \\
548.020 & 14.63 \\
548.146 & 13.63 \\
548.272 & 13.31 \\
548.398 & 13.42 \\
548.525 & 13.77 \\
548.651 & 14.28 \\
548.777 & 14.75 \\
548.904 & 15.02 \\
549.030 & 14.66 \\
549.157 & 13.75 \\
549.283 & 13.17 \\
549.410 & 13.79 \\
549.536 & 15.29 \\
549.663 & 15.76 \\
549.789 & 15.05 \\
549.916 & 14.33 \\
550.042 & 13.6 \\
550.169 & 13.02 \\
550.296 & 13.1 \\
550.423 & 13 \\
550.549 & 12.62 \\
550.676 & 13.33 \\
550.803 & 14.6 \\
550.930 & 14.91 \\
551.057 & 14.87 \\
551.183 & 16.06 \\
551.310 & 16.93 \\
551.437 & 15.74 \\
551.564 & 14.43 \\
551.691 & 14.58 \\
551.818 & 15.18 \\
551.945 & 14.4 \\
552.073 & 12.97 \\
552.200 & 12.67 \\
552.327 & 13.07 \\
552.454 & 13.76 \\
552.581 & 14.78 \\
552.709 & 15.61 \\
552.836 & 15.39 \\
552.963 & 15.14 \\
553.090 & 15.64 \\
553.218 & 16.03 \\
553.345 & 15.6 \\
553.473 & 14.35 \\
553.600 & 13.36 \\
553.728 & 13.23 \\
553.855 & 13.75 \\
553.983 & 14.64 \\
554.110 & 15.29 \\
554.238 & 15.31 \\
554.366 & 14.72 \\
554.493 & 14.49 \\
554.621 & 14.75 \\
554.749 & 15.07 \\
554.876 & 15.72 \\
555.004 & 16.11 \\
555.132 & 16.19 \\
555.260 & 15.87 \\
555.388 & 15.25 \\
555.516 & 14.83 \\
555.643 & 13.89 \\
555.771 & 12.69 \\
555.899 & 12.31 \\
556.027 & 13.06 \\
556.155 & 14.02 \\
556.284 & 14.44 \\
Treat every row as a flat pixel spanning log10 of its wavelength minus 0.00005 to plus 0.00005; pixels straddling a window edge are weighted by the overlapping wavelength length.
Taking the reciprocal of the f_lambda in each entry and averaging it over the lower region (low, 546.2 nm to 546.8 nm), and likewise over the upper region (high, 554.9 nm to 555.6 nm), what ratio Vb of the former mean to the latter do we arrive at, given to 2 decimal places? 1.05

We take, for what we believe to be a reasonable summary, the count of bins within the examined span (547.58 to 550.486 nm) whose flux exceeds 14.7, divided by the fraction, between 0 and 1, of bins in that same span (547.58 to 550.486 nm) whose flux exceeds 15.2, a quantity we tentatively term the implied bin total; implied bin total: 54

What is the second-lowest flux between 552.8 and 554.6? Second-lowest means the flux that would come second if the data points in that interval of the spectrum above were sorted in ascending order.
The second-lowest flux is 13.36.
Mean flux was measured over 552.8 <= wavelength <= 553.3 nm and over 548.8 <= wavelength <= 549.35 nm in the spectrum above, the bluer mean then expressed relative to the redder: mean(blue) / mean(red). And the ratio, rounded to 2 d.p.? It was 0.91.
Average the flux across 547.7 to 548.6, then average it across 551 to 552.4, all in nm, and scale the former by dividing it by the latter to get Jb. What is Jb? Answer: 0.966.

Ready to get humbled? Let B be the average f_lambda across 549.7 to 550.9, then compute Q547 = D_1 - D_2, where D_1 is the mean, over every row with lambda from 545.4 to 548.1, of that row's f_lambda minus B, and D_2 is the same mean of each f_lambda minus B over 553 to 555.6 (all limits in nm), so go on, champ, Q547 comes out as -0.5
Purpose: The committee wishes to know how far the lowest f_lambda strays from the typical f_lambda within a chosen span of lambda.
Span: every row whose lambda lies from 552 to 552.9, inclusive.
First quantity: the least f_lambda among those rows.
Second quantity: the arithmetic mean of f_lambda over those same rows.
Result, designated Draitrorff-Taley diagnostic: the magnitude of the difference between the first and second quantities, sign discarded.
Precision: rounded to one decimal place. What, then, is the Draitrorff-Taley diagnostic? 1.4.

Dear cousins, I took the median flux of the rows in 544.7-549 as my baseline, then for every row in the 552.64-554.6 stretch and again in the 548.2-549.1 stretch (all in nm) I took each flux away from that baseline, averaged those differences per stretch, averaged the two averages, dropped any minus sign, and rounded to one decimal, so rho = 0.6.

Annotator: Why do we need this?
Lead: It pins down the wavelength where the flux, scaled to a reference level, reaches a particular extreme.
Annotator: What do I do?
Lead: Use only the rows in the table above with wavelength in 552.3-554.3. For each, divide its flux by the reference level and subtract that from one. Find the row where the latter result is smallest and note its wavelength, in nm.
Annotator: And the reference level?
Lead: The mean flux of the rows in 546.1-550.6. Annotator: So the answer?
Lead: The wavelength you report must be 553.218 nm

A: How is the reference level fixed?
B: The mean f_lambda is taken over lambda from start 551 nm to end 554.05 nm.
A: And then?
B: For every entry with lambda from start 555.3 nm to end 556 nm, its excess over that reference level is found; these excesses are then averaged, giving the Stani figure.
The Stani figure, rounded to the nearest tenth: -0.9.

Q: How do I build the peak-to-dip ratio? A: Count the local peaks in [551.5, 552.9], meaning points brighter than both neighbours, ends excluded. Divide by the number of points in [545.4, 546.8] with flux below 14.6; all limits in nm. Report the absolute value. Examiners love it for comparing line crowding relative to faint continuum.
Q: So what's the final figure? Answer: 0.40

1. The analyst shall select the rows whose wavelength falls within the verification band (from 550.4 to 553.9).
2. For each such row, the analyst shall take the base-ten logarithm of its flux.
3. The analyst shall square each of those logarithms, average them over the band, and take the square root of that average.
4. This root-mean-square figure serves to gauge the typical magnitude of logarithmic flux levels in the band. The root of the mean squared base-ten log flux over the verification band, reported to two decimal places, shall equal 1.16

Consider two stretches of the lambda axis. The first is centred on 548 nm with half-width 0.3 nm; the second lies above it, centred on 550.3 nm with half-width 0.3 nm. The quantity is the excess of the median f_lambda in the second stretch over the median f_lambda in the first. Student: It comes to -1.61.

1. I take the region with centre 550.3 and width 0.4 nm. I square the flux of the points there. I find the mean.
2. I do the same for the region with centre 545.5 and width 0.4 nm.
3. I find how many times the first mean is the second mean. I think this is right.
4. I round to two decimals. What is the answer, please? 0.95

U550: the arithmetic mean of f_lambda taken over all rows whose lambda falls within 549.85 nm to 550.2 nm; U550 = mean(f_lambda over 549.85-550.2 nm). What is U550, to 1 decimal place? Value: 13.7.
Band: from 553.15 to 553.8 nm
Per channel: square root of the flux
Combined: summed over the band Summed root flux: 19.0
